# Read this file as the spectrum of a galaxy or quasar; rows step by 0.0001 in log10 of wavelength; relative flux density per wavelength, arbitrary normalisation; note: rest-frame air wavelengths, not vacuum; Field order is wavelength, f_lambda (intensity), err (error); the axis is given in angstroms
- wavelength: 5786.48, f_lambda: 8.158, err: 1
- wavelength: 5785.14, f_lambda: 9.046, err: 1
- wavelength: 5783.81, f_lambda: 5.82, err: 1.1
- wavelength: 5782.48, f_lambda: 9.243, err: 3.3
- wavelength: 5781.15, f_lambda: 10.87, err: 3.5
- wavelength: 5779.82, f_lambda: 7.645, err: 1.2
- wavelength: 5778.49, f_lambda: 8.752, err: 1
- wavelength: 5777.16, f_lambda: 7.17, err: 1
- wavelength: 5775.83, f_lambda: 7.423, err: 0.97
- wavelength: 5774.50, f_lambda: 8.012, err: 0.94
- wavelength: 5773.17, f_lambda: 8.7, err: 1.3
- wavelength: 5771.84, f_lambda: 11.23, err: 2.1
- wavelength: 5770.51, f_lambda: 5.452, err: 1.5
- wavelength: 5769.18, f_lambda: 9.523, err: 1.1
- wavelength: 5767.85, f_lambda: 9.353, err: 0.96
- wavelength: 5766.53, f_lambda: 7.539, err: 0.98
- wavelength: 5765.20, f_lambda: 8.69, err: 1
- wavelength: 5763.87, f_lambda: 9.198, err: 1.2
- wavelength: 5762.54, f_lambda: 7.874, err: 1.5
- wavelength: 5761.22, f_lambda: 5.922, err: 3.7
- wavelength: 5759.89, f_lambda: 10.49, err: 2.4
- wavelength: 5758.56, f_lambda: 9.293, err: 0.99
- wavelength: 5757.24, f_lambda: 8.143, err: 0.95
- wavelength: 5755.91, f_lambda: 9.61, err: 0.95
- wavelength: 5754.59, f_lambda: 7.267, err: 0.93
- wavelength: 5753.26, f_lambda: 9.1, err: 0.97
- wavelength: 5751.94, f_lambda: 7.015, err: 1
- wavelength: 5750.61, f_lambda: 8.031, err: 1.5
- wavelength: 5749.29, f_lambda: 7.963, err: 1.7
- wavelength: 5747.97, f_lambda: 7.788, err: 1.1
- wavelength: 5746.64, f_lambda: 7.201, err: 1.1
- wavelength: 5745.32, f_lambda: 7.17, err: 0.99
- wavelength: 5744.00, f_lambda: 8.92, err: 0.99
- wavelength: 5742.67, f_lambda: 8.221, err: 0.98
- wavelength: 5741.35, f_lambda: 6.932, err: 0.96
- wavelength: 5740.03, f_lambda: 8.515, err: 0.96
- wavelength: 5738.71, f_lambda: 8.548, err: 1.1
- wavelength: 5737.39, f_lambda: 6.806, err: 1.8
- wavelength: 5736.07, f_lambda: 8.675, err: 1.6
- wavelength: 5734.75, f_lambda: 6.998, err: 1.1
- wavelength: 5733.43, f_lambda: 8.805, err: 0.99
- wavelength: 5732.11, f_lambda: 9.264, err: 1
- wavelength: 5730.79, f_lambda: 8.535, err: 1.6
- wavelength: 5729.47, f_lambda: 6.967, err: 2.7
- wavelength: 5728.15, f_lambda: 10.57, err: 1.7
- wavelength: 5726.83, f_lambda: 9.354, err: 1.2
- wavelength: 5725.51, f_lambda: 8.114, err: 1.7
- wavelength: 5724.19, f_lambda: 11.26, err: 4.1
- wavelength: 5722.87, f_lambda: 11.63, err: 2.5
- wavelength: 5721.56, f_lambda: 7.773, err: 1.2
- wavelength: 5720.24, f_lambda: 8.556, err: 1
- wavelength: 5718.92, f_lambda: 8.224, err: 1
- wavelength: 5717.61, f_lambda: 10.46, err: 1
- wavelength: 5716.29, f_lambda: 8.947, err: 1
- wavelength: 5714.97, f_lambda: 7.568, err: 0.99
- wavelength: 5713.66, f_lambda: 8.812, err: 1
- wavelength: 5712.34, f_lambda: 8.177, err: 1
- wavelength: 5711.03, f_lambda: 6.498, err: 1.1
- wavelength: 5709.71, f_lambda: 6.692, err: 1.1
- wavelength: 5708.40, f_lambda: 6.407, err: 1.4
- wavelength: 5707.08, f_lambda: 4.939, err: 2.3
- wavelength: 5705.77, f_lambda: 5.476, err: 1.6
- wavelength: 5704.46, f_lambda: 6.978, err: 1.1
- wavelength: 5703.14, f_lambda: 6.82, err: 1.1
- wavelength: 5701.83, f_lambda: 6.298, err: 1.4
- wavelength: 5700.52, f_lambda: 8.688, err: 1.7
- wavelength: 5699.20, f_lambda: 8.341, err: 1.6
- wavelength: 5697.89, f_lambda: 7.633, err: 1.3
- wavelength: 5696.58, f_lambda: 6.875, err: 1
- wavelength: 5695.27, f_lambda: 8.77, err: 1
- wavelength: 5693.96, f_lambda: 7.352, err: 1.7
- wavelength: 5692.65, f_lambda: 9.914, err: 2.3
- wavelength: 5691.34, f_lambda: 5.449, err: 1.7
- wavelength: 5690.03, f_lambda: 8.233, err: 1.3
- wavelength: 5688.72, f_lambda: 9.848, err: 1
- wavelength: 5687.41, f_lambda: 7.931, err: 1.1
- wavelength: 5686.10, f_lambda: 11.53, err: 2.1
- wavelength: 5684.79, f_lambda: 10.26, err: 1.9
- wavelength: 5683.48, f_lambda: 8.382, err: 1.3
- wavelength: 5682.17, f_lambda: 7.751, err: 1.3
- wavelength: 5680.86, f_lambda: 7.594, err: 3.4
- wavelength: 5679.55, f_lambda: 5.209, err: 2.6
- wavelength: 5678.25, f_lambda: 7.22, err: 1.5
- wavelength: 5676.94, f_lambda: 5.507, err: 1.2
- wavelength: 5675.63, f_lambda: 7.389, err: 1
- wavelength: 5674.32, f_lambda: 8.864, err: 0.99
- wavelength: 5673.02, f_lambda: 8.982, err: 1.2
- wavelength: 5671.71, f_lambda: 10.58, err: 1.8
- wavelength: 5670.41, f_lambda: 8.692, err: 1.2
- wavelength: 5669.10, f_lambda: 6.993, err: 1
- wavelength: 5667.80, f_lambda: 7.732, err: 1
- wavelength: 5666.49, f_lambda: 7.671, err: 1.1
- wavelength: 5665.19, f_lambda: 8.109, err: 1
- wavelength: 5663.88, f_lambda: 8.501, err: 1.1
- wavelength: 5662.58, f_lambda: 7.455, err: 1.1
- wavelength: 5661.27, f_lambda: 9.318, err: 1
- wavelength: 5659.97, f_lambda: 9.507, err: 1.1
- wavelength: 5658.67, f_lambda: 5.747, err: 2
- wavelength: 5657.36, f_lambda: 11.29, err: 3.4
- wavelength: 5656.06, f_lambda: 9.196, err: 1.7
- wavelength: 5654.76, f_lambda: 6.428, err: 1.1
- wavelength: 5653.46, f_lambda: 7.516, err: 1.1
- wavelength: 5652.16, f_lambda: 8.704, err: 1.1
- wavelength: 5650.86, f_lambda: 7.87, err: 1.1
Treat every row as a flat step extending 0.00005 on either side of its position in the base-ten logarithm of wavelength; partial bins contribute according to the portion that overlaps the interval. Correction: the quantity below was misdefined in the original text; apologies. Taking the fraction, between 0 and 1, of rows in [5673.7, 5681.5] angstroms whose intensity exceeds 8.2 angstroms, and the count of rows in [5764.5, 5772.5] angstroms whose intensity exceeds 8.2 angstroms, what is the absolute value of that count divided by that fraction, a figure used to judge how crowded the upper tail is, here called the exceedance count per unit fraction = 24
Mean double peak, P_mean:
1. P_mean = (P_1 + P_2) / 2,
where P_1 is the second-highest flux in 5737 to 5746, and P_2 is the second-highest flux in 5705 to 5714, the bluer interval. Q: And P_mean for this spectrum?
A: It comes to 8.4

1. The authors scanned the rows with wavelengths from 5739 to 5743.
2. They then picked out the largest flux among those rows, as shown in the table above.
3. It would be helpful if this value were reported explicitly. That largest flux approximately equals 8.515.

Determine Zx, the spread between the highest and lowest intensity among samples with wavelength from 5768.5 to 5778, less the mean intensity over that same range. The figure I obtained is -2.4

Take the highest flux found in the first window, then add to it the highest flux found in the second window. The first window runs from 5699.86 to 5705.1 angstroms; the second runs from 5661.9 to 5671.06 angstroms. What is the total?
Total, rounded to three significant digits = 17.4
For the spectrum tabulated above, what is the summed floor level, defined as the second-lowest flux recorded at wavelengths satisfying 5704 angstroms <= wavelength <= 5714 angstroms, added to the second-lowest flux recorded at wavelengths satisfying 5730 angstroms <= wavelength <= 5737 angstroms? 14.01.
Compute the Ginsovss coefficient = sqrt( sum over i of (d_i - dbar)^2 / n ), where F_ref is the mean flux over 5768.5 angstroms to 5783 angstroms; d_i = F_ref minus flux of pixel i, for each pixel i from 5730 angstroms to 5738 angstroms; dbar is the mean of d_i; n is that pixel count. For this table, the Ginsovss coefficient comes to 0.93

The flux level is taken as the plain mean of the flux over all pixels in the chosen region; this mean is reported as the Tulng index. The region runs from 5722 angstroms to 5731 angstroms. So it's 9.49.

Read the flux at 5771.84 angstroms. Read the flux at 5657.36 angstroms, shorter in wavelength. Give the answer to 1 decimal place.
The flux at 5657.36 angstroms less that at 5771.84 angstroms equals 0.1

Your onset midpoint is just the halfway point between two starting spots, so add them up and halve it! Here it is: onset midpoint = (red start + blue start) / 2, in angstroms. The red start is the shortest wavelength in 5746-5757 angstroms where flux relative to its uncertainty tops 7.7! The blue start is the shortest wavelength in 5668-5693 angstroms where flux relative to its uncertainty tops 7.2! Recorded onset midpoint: 5711.8 angstroms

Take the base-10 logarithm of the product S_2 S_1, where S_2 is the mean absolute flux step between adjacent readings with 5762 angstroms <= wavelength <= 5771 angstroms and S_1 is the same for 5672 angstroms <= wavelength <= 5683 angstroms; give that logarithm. 0.32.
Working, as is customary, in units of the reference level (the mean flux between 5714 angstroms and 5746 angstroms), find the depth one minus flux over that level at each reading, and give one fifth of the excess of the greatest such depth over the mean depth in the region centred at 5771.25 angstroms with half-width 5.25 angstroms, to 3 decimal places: 0.069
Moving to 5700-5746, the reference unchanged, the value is 0.073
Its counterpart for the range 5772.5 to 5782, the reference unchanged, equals 0.028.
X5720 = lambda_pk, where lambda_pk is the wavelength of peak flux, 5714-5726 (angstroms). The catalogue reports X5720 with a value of 5722.87 angstroms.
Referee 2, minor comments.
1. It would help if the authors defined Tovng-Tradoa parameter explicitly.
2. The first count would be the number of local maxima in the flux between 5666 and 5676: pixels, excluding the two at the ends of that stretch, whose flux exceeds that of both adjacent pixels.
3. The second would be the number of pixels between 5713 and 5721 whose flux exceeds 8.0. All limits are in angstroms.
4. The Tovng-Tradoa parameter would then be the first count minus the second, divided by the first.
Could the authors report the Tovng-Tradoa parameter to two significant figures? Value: -1.5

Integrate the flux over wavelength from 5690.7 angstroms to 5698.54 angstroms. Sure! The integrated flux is 60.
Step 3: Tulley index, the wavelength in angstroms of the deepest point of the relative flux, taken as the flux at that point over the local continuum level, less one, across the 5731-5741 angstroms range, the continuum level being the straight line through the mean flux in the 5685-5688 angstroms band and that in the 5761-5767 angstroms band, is 5737.39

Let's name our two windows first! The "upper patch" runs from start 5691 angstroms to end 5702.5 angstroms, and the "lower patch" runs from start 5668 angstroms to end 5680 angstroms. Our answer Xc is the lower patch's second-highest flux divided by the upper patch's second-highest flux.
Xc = 1.02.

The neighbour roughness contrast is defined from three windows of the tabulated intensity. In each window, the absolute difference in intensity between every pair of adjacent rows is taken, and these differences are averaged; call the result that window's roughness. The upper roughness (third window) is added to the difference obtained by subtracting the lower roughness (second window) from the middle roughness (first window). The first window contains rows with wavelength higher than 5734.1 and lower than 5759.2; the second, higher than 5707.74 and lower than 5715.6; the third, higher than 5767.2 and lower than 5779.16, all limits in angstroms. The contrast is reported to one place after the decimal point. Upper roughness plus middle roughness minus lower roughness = 2.3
